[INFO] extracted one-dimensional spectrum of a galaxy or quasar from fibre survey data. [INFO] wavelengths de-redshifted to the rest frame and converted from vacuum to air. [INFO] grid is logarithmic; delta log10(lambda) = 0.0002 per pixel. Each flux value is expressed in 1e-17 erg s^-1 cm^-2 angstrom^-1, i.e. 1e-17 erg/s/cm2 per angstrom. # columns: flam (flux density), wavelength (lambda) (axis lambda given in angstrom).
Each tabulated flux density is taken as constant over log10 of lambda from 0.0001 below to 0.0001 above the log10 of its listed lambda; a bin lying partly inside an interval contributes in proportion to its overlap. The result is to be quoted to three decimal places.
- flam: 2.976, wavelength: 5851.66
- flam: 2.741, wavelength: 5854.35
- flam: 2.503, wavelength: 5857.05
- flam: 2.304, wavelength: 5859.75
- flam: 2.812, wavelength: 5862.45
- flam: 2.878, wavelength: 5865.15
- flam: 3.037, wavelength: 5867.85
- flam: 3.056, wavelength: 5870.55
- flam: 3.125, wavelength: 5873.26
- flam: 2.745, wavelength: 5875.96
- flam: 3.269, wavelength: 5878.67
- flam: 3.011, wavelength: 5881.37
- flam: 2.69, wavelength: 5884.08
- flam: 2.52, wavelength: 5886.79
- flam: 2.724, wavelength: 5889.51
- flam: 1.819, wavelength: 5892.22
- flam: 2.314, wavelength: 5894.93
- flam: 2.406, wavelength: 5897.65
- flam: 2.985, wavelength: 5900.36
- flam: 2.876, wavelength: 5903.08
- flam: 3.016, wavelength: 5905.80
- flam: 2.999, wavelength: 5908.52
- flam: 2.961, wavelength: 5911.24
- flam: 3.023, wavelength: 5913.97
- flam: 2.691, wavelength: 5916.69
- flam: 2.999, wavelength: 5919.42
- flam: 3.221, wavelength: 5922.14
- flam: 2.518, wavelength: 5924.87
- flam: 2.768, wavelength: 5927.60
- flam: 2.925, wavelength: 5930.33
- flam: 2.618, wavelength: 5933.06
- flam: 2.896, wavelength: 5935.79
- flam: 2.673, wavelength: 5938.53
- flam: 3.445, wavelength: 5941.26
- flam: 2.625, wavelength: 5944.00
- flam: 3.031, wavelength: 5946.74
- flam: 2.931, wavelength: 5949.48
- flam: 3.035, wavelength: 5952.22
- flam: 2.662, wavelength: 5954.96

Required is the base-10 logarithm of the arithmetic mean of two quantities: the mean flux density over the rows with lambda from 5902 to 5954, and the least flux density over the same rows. 0.433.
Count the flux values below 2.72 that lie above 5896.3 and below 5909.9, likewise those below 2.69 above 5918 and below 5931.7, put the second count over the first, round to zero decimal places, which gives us 1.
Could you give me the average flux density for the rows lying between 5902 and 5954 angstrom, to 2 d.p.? 2.91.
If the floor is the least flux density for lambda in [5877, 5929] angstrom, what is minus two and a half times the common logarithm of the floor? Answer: -0.65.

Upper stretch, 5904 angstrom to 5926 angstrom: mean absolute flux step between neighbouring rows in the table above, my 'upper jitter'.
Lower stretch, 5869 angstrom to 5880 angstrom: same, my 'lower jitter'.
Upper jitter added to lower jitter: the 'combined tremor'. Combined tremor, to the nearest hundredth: 0.56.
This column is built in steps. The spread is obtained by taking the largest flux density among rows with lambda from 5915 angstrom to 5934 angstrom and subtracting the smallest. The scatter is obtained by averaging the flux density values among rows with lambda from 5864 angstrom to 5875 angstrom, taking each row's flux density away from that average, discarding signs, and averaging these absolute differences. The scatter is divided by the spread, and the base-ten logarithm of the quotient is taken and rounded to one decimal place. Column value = -1.0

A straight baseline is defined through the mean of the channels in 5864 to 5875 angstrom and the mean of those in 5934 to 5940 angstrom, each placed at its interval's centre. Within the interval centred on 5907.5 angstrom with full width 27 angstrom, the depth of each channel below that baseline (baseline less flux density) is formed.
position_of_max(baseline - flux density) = 5894.93 angstrom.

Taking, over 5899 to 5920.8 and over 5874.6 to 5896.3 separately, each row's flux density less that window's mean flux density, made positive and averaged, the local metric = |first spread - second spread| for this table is 0.23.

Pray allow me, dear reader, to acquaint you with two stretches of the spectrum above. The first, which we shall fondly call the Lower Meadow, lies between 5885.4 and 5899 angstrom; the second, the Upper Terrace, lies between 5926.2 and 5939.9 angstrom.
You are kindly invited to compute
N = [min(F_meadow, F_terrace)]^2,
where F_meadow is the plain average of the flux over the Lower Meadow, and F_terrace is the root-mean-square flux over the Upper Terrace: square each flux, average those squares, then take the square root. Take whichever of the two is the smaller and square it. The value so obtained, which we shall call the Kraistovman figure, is 5.6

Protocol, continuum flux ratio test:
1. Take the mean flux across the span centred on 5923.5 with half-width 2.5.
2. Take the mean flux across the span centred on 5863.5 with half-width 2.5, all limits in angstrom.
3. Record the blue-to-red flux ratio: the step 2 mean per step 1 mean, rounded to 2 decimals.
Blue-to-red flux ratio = 0.99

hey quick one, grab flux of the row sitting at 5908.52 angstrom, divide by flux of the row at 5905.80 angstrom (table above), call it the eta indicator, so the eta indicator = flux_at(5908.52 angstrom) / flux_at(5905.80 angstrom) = 0.99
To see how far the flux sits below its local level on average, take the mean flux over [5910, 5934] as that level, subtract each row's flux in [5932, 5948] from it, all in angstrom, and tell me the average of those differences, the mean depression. -0.02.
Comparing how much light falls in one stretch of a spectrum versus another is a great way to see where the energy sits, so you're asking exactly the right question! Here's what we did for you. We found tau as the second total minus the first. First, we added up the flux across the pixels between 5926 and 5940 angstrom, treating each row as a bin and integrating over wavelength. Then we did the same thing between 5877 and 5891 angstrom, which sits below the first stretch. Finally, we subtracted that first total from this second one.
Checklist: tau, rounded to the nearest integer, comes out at 1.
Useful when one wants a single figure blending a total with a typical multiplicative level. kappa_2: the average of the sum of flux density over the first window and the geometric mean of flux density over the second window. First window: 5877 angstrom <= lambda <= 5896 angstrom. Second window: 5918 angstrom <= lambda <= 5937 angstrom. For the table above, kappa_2 10.6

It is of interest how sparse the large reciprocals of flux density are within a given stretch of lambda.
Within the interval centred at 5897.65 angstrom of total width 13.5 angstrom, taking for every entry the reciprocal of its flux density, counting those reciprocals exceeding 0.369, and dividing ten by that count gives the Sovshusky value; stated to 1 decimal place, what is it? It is 3.3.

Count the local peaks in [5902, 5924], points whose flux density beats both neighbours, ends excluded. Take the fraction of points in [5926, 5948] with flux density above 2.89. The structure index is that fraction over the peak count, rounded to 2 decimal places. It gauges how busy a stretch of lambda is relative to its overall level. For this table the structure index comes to 0.25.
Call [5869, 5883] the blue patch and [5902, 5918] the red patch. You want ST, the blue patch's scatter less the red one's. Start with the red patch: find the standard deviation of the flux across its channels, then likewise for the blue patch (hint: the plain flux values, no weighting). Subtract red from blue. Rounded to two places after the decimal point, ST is 0.06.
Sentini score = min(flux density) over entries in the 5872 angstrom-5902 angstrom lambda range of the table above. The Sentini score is 1.819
